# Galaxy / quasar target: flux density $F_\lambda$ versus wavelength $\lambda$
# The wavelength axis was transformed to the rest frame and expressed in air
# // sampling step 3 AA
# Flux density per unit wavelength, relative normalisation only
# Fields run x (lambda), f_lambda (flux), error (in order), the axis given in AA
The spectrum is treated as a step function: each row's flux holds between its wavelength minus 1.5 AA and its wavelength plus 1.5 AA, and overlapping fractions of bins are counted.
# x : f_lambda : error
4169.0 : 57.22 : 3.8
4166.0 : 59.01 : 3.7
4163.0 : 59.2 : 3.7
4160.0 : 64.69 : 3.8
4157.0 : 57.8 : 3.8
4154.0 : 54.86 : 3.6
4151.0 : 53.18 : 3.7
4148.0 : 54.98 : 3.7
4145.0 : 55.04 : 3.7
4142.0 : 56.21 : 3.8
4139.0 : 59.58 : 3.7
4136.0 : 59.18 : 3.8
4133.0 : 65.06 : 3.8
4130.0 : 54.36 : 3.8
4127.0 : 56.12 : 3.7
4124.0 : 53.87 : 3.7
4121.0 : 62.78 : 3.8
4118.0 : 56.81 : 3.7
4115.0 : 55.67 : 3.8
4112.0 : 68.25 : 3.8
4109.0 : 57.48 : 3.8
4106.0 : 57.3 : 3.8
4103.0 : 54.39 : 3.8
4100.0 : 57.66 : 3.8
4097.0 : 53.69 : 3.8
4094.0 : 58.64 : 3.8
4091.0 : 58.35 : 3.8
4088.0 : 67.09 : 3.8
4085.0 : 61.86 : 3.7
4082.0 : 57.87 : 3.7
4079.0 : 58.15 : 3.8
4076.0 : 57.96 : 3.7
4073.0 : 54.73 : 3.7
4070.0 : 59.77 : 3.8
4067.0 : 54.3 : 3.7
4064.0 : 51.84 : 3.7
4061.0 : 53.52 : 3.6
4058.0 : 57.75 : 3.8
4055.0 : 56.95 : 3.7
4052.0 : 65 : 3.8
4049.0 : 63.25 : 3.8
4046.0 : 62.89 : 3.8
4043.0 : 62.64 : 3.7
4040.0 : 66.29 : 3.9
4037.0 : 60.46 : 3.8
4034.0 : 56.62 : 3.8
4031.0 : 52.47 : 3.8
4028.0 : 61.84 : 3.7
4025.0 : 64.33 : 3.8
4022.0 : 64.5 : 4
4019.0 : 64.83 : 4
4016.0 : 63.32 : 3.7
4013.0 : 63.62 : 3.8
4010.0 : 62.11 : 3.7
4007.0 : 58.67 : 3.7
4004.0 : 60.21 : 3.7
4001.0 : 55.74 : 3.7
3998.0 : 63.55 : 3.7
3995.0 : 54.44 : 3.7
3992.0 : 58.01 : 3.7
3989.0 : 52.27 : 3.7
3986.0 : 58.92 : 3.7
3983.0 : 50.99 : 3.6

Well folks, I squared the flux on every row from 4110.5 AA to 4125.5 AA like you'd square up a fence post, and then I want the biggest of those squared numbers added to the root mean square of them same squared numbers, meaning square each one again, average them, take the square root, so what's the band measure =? 8282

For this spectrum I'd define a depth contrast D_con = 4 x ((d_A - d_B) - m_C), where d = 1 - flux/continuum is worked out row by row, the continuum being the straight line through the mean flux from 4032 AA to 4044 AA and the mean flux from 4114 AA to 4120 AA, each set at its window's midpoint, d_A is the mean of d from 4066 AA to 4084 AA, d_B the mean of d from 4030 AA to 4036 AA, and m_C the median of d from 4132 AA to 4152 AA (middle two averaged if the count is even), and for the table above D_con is -0.2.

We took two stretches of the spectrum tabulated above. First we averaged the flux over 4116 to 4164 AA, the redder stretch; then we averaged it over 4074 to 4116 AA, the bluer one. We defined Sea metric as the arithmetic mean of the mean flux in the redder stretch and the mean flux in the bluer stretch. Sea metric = 58.3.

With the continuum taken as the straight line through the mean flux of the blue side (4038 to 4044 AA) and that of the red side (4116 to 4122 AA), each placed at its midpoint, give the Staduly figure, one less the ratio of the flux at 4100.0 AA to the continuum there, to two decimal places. 0.05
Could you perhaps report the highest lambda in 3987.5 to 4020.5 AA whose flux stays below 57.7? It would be 4001.0 AA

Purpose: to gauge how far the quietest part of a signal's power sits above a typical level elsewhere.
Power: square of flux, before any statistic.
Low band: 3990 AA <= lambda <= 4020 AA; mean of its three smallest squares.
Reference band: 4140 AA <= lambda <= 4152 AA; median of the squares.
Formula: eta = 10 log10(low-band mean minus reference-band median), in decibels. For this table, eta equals 20.8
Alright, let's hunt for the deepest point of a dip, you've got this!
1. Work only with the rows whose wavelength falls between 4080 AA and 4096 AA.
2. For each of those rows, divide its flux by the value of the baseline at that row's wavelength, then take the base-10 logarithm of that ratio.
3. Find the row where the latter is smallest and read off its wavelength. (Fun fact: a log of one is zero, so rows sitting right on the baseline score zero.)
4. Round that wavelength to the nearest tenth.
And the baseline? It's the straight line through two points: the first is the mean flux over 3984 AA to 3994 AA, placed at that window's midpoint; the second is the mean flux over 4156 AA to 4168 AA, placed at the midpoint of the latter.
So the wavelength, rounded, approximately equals 4082.0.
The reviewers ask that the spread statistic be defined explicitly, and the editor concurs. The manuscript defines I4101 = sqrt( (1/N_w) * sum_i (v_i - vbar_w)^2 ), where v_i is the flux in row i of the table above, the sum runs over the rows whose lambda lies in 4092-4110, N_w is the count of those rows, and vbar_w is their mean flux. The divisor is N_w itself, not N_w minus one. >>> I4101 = 1.8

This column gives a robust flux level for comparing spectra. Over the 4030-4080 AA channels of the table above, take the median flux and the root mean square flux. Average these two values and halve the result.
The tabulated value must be 29.2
